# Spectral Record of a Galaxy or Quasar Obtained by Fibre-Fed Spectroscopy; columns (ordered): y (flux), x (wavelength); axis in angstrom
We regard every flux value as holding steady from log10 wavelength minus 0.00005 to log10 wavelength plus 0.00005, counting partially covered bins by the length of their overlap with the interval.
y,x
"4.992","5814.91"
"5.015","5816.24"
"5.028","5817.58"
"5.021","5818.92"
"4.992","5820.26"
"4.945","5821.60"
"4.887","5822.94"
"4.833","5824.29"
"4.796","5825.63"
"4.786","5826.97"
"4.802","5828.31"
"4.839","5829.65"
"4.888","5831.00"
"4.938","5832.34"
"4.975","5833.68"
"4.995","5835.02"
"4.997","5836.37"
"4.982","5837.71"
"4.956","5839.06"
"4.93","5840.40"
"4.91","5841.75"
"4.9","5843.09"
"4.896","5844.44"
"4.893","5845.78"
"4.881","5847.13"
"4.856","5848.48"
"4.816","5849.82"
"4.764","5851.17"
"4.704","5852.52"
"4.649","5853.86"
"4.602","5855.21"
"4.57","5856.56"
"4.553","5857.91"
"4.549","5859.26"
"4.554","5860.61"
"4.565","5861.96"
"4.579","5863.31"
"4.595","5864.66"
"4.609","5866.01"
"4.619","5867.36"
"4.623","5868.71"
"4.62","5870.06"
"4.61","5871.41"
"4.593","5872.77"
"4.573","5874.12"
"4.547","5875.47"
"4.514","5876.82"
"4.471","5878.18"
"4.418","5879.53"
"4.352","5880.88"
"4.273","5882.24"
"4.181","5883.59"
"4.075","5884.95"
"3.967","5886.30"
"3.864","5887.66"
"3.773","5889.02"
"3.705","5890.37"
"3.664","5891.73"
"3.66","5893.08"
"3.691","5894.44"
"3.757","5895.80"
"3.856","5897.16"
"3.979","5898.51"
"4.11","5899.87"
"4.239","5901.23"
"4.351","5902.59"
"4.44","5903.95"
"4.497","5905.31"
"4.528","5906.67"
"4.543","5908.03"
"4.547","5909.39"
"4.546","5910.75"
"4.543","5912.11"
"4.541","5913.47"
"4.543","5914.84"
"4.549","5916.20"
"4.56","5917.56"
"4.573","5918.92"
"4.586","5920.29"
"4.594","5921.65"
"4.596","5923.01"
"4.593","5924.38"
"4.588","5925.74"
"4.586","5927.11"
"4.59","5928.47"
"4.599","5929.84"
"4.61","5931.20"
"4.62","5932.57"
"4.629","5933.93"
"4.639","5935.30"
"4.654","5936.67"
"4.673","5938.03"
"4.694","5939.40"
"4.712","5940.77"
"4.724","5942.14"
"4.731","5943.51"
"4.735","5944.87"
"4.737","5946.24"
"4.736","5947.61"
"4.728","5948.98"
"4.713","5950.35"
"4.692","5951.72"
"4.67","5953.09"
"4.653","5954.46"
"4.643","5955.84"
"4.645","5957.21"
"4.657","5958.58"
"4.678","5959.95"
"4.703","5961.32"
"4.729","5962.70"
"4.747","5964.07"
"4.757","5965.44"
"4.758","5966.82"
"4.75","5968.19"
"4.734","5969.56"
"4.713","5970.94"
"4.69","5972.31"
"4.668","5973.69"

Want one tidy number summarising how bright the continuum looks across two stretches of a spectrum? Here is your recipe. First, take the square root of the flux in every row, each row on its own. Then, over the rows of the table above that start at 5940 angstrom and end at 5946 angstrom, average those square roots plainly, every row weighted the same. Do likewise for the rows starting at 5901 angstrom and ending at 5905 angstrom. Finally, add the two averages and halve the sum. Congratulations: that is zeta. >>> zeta 2.13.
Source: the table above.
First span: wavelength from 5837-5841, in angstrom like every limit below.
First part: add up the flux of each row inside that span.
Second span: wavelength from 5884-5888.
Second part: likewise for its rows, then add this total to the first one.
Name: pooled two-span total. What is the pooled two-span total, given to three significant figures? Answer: 26.8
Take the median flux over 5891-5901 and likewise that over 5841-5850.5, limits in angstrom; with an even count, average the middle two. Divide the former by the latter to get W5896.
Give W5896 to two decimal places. 0.77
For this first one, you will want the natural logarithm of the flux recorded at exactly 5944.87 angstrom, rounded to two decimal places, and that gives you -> 1.55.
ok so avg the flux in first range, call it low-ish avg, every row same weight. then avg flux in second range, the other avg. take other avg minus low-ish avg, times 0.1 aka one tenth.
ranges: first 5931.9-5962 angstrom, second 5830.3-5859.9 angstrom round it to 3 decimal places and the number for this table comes 0.014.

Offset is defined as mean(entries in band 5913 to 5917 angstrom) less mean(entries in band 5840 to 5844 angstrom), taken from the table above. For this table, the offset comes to -0.4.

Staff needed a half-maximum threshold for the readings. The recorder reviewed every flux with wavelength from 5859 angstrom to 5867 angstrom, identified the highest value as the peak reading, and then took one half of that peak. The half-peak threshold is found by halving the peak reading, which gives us 2.30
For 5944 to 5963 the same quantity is 2.37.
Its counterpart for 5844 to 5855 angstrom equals 2.45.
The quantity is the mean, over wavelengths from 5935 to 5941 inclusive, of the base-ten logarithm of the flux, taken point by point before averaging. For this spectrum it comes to 0.670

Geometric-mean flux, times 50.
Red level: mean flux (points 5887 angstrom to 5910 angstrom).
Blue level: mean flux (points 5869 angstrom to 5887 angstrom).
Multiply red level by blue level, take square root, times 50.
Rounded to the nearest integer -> 212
